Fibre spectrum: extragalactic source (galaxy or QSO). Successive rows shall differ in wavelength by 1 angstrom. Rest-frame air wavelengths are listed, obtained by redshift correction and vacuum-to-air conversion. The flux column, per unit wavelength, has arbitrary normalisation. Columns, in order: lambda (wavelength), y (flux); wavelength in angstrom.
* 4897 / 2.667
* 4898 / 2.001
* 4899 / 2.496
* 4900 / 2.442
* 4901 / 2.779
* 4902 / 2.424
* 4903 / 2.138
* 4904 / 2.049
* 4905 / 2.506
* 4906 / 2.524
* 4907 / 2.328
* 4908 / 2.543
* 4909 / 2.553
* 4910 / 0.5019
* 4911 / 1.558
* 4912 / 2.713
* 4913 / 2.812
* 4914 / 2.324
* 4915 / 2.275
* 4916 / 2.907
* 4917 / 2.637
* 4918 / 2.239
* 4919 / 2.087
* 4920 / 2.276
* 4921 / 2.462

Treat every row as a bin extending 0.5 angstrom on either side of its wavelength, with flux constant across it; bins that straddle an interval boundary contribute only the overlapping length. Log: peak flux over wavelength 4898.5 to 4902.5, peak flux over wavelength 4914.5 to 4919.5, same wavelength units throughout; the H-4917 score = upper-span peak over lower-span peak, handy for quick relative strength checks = 1.05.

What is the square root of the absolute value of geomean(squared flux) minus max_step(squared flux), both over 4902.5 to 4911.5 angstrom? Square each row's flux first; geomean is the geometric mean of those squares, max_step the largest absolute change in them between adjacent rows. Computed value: 1.63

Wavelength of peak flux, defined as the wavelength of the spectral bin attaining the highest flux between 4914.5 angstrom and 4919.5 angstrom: 4916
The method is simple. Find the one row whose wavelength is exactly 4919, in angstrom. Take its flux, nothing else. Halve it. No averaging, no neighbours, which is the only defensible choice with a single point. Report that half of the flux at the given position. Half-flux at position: 1.04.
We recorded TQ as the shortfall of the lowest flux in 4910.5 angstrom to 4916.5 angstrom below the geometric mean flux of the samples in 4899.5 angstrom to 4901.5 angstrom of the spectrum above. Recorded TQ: 1.0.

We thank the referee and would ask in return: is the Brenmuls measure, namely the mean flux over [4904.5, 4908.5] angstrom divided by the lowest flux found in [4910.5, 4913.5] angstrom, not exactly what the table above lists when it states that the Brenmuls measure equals 1.6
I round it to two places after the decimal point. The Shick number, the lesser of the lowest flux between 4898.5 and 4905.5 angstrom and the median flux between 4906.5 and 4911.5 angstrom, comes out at 2.05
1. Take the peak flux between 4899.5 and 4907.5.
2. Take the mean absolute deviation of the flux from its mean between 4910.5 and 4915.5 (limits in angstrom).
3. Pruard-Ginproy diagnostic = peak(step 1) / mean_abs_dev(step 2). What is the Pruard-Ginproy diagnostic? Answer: 8.2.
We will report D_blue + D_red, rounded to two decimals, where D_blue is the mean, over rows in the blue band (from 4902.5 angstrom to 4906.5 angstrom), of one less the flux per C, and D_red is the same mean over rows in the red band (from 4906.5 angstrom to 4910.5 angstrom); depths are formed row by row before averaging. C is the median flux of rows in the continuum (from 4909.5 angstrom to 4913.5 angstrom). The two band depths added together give -0.01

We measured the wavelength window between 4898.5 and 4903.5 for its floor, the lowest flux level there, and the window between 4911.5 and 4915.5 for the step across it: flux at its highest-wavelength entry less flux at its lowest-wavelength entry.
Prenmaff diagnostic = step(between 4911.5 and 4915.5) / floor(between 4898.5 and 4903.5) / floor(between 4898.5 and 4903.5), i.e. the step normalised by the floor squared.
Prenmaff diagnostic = -0.10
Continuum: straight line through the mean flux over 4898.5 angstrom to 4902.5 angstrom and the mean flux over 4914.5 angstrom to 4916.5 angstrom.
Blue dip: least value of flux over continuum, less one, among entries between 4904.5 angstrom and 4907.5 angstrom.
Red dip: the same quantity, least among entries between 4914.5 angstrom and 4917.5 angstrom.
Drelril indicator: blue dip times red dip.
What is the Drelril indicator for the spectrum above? 0.01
